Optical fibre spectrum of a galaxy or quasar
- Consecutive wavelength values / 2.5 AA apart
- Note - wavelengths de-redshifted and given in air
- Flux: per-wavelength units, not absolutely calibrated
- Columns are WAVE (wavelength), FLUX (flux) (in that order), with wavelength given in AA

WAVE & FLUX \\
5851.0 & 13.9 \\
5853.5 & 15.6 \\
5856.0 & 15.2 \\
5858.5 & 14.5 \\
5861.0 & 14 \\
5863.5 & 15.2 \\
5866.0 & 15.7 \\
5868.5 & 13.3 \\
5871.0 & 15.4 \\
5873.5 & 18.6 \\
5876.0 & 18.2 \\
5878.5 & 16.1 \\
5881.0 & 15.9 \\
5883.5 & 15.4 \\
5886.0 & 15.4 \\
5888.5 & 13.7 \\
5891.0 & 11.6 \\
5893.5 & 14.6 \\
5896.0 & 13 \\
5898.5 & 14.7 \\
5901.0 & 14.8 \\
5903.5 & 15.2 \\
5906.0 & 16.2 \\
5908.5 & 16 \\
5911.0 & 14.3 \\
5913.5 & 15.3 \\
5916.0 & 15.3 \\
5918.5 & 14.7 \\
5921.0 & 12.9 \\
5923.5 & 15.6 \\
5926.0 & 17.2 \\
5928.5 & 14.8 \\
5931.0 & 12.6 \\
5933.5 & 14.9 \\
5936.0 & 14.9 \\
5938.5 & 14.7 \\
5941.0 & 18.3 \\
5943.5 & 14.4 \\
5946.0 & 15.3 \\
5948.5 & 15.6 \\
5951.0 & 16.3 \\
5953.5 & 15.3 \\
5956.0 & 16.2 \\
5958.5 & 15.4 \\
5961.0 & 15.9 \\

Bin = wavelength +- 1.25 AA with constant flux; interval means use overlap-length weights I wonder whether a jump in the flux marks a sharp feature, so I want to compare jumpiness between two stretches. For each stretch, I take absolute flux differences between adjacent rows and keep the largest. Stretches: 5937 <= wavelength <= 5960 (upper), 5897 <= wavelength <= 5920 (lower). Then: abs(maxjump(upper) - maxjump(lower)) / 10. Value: 0.22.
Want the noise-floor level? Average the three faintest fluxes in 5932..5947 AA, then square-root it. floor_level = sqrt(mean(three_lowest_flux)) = 3.83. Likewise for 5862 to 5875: 3.83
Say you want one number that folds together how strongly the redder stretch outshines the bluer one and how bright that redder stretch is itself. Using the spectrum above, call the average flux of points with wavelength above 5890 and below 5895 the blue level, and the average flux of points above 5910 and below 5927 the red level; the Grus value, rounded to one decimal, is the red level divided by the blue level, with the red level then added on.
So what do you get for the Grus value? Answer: 16.2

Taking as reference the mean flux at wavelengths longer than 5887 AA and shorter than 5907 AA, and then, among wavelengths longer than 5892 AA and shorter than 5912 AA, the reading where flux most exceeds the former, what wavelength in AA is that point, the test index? 5906.0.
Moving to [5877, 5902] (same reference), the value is 5878.5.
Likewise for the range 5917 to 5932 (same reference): 5926.0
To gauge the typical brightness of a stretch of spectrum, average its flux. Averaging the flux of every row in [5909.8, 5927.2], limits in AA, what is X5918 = 15.0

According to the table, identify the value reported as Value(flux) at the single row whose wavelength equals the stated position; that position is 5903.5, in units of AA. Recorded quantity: 15.2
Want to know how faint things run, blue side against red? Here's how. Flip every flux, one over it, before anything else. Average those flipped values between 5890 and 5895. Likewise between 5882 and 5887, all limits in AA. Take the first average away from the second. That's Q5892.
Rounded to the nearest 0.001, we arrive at -0.012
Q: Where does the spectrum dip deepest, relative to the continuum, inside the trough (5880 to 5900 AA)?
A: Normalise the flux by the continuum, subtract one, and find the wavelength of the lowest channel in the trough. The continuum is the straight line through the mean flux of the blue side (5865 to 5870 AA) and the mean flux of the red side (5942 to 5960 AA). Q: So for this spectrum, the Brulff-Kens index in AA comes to 5891.0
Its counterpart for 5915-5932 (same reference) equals 5931.0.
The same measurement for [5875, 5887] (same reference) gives 5886.0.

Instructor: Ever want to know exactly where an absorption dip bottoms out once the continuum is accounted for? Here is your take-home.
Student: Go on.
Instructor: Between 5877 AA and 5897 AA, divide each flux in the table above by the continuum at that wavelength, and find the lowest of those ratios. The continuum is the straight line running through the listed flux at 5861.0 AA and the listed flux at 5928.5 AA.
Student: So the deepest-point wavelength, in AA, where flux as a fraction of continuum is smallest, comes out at 5891.0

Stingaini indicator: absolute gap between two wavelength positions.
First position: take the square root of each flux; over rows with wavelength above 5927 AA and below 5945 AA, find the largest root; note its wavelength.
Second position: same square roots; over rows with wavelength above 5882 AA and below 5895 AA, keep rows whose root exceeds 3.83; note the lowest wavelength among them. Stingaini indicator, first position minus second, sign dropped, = 57.5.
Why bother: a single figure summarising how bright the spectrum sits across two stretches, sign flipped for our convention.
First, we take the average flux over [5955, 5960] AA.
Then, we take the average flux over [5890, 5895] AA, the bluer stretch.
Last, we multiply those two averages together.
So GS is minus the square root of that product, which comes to -14.4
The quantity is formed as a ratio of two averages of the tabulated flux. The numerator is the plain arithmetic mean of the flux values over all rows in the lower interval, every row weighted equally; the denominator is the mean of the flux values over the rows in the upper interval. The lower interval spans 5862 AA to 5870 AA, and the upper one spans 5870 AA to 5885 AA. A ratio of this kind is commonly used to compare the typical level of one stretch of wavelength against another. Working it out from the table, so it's 0.89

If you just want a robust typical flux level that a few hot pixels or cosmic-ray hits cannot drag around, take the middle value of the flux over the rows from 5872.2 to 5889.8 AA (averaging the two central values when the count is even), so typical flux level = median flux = 15.9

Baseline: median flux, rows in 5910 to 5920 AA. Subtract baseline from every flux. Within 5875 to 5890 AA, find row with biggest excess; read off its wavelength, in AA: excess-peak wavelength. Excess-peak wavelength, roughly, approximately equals 5876.0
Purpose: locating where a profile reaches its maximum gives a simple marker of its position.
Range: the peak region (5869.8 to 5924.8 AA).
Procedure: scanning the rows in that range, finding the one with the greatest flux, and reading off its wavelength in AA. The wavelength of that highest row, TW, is 5873.5 AA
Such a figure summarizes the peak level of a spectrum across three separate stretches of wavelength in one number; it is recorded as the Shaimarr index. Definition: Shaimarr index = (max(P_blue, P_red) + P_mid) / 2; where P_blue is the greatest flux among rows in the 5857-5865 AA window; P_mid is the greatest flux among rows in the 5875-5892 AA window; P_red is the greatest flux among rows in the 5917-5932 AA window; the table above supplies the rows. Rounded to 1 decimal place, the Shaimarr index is 17.7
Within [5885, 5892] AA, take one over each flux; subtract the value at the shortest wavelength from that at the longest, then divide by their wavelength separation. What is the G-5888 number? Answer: 0.0043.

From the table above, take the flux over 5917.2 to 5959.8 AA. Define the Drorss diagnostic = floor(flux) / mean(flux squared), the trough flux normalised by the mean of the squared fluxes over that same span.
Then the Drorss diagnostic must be 0.0538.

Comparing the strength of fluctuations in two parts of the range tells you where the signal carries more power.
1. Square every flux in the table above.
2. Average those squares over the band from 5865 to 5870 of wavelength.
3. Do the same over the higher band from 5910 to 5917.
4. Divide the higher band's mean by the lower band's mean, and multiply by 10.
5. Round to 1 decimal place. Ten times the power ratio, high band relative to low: 10.6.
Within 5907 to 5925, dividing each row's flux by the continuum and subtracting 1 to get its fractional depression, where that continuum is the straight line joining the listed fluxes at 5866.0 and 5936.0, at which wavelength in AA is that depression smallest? 5921.0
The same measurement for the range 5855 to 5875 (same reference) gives 5868.5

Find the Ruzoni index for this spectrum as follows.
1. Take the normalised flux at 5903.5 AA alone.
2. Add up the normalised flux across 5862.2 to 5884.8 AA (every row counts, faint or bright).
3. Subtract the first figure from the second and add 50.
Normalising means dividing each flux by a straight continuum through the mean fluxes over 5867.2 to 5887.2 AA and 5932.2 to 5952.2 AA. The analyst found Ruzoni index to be 58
